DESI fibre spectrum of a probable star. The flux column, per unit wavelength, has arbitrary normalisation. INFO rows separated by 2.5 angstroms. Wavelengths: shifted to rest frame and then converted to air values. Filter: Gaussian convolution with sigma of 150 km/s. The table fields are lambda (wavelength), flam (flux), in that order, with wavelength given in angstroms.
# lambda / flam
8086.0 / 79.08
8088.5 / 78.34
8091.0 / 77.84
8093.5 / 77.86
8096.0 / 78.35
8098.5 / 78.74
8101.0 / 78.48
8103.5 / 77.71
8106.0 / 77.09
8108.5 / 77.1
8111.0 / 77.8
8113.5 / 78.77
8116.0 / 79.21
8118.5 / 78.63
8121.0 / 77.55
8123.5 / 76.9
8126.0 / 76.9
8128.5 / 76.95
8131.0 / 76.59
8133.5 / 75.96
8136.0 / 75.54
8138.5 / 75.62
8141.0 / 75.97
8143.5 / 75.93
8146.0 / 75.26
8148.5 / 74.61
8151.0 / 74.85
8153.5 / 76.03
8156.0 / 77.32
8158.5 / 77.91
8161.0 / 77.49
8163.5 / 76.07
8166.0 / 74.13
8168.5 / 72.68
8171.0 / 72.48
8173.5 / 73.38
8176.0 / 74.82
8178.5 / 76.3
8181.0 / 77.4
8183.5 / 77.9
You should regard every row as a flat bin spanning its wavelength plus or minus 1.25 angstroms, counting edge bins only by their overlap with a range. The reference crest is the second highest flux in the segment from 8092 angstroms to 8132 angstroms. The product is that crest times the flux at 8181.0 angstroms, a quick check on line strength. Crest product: 6097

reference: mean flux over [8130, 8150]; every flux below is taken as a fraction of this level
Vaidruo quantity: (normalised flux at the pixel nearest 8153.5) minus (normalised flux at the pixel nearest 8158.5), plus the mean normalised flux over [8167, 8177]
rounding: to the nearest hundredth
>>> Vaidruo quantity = 0.94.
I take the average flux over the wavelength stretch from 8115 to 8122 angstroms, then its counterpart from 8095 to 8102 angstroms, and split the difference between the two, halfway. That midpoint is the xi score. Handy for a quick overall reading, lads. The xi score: 78.5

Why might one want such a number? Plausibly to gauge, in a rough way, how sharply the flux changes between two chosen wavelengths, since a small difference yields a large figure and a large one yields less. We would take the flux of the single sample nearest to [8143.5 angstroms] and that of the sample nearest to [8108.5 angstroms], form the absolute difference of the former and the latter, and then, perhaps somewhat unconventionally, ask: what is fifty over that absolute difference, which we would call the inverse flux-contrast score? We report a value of 43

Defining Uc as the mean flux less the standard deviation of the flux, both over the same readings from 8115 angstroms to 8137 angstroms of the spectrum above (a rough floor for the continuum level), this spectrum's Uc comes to 76.0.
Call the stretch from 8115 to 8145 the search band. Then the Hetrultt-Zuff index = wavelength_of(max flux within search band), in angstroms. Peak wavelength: 8116.0 angstroms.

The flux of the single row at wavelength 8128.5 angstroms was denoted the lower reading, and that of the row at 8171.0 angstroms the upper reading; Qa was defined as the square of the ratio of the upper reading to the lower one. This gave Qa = 0.89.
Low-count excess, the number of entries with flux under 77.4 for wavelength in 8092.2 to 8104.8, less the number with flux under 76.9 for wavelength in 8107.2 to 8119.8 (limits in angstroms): 0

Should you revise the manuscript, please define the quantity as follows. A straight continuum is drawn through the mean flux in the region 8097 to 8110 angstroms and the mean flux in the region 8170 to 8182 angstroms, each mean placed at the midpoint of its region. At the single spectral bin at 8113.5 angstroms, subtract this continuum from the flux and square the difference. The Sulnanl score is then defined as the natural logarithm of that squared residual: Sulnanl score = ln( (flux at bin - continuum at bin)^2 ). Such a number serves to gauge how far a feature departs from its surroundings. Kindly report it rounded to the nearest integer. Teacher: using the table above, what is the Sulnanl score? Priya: 1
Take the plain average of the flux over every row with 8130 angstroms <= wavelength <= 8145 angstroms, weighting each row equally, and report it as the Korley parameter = 75.9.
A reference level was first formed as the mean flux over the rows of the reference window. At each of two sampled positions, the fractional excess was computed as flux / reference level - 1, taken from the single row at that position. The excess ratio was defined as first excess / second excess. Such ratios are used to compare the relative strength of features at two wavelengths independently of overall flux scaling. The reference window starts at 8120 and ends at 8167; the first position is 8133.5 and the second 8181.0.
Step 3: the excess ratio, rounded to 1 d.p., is -0.2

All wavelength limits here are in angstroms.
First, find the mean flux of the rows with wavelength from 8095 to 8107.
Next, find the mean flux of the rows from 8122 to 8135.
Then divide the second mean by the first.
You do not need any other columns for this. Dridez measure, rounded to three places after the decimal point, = 0.982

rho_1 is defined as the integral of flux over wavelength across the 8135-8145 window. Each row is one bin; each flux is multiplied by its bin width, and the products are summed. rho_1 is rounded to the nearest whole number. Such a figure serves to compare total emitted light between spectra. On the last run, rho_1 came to 758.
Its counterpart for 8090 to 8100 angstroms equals 782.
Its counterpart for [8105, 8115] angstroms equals 777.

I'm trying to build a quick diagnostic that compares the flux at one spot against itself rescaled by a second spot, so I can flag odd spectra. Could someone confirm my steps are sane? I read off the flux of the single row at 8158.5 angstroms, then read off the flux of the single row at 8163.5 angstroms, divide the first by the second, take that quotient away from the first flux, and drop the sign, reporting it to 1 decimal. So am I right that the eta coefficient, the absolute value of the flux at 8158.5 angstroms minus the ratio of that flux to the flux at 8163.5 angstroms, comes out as 76.9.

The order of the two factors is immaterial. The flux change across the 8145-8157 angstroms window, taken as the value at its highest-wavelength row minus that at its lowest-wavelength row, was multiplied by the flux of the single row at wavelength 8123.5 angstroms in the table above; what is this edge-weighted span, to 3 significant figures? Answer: 158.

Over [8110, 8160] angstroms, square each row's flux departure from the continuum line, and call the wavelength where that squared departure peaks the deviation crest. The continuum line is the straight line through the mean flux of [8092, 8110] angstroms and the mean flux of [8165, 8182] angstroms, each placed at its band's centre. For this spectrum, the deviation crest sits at 8158.5 angstroms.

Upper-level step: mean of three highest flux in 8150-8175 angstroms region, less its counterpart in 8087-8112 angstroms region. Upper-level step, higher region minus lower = -0.95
